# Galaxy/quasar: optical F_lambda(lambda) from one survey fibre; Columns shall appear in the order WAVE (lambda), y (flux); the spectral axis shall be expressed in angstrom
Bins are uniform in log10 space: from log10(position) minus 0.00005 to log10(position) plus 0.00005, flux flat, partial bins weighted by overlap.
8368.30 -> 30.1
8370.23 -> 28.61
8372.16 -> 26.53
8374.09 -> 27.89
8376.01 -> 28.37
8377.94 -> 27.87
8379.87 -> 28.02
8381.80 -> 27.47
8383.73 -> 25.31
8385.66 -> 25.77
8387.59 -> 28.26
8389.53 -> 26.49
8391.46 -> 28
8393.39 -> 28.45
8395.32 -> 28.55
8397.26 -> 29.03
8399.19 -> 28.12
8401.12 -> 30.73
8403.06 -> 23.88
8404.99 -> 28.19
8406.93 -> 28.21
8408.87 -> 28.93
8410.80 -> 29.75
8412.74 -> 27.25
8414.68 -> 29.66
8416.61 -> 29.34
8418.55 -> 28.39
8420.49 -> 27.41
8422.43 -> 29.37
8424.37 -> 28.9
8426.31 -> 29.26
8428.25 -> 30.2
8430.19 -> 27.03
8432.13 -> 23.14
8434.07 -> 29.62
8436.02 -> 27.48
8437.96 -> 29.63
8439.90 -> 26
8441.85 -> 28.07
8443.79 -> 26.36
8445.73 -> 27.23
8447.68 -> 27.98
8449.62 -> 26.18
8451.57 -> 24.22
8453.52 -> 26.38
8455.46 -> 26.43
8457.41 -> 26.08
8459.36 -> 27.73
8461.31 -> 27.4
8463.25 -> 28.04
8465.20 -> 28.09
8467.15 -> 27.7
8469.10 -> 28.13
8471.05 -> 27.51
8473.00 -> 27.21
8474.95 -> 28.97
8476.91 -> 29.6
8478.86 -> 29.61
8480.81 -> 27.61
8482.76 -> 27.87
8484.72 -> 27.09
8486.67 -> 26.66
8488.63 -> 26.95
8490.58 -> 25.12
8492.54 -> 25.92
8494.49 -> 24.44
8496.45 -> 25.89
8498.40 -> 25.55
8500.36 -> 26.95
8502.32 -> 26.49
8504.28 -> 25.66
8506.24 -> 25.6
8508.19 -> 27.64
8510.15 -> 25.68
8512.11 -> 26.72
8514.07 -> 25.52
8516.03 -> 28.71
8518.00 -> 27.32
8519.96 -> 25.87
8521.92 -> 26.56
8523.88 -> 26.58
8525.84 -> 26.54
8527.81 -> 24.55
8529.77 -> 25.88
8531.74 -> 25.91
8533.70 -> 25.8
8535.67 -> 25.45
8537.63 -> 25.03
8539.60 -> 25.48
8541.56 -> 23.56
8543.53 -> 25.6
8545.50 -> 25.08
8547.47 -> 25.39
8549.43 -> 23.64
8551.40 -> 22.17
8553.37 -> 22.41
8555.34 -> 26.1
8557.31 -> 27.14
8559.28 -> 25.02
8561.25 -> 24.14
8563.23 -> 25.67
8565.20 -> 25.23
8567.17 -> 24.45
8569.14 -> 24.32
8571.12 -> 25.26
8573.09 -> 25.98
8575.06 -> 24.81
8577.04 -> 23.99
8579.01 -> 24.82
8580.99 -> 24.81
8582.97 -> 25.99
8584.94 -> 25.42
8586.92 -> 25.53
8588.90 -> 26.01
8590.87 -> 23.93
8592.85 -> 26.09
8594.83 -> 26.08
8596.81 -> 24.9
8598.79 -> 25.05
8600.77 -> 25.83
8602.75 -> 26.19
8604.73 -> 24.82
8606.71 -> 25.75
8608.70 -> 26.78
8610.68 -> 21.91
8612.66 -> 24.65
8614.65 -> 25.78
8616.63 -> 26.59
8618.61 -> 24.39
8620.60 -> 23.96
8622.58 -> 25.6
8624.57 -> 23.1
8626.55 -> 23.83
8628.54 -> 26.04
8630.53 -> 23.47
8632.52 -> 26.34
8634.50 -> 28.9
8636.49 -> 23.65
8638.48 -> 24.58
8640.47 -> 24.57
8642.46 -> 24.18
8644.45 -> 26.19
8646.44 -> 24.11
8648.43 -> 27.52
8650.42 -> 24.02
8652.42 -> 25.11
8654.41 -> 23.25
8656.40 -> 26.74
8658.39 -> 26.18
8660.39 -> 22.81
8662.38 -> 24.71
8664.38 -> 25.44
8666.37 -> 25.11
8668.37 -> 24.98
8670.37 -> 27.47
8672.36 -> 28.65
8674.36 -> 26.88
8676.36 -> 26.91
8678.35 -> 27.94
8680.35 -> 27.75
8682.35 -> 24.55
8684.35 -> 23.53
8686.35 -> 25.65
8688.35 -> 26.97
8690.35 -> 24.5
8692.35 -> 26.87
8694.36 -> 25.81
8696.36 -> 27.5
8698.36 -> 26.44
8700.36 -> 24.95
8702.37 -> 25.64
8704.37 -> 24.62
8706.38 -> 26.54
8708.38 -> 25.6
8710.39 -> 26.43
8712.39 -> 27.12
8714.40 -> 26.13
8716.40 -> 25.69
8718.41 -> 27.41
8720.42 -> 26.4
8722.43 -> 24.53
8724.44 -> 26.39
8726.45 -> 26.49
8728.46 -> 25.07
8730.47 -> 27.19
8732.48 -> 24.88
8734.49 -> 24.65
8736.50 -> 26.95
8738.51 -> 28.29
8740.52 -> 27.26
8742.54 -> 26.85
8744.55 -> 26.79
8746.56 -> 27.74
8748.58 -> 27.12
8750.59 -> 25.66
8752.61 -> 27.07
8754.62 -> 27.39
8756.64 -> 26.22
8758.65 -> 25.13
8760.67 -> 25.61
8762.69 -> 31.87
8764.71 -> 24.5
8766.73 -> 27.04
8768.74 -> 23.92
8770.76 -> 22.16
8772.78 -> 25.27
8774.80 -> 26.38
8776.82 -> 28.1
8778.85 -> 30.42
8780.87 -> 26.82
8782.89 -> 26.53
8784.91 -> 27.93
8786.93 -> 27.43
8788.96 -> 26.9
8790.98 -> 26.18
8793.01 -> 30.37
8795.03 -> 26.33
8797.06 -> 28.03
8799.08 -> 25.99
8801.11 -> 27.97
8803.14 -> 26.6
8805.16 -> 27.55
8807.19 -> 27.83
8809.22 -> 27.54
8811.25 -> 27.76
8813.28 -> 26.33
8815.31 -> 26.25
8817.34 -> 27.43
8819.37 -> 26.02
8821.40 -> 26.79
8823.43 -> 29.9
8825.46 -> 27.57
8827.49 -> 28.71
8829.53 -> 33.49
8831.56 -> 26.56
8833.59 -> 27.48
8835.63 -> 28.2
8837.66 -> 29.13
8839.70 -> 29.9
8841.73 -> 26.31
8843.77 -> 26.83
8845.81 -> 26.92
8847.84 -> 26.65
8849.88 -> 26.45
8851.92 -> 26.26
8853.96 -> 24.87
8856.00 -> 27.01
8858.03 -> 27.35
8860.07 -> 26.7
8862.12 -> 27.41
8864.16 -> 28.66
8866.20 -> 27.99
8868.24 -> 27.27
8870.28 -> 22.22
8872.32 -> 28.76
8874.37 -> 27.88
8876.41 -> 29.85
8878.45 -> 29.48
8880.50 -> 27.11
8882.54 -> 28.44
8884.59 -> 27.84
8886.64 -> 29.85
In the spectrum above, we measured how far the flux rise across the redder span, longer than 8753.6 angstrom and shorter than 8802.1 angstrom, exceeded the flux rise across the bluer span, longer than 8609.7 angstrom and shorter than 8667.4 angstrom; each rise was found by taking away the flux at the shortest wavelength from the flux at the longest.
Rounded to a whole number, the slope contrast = -3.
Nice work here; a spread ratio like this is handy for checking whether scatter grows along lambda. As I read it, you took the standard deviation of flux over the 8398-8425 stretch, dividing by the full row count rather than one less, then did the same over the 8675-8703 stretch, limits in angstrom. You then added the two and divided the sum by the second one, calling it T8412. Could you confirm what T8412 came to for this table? 2.2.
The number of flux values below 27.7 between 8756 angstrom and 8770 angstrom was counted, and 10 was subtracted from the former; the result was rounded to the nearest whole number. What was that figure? -4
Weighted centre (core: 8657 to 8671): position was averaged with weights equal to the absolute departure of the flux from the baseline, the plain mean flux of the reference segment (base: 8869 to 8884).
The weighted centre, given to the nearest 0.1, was 8663.4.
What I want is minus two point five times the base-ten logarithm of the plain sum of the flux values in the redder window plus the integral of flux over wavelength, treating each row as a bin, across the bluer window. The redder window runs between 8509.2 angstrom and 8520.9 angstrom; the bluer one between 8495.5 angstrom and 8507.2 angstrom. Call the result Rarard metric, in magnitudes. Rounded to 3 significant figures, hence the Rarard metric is -6.67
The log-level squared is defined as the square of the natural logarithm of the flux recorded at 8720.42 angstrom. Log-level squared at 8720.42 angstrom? 10.7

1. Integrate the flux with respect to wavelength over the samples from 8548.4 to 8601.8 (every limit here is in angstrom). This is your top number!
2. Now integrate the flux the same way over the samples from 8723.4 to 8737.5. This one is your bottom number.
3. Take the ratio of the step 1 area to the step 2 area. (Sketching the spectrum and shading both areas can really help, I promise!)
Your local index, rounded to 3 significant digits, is 3.65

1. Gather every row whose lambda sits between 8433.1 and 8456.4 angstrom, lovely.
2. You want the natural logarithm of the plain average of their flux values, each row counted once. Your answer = 3.30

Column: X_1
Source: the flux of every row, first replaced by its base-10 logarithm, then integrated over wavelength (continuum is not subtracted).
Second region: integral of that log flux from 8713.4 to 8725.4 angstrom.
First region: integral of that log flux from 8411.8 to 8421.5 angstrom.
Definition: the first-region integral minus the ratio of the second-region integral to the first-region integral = 12.9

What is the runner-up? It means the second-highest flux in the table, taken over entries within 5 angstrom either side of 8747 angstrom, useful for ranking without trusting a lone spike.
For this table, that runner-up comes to 27.12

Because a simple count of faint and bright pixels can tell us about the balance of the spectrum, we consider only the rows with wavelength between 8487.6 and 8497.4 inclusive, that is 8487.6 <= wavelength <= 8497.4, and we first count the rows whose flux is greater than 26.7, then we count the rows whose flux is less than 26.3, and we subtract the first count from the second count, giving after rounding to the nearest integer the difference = 3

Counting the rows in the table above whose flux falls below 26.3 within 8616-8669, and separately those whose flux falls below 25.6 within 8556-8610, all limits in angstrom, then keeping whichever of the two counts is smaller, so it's 16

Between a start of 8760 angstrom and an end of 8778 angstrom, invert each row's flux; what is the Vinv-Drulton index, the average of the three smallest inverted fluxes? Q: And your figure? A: 0.0346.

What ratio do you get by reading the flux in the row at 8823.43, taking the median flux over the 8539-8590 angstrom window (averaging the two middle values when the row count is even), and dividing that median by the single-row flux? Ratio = 0.84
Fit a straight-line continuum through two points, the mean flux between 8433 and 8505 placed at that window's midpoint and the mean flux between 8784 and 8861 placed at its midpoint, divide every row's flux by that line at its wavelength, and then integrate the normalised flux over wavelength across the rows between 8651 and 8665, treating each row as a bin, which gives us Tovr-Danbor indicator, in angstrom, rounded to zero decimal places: 13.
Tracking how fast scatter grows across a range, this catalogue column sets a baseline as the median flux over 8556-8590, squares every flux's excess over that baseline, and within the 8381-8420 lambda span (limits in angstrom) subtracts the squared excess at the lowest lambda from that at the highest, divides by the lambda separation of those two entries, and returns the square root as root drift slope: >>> 0.37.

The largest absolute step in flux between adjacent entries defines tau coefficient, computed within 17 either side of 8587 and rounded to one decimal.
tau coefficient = 2.2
